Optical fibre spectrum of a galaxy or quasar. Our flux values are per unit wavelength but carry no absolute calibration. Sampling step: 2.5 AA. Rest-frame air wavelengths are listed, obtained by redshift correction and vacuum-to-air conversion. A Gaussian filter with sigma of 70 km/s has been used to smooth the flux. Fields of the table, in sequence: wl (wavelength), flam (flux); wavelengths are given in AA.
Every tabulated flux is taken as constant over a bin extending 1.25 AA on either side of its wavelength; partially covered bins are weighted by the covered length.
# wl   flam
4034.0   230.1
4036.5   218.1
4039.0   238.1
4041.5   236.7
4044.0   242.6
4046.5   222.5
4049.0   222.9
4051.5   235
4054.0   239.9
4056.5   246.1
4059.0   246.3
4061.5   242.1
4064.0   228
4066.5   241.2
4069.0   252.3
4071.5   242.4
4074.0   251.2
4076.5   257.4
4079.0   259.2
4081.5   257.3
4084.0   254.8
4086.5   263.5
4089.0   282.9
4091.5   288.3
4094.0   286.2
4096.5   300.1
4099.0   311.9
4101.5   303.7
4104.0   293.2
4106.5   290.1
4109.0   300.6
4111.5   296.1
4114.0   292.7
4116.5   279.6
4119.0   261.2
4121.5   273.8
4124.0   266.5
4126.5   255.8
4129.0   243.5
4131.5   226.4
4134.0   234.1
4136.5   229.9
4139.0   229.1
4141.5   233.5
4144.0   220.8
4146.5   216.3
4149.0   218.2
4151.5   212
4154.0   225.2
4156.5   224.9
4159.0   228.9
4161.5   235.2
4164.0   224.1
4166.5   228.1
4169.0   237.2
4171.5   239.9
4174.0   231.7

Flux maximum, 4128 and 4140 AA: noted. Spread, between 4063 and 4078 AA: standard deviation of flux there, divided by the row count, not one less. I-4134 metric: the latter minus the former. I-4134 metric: -234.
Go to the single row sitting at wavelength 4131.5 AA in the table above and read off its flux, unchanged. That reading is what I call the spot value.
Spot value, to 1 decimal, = 226.4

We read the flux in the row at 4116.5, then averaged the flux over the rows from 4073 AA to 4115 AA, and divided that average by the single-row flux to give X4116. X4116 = 1.01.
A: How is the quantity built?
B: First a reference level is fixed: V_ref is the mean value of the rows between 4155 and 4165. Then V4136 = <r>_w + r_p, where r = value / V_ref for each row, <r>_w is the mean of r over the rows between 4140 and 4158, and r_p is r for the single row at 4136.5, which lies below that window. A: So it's 1.98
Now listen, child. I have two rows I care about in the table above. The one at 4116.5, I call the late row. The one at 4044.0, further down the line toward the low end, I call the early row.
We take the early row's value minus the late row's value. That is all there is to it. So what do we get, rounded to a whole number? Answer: -37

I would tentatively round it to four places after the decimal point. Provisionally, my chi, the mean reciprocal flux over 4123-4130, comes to 0.0039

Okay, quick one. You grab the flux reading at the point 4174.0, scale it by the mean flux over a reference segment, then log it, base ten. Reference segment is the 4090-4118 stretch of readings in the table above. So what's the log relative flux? -0.10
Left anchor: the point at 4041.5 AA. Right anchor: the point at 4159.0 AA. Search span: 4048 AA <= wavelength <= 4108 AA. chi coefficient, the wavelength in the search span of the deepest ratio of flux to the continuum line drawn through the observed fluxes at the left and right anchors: 4049.0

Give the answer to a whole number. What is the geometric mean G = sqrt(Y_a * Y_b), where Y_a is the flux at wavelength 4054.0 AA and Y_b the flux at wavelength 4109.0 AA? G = 269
